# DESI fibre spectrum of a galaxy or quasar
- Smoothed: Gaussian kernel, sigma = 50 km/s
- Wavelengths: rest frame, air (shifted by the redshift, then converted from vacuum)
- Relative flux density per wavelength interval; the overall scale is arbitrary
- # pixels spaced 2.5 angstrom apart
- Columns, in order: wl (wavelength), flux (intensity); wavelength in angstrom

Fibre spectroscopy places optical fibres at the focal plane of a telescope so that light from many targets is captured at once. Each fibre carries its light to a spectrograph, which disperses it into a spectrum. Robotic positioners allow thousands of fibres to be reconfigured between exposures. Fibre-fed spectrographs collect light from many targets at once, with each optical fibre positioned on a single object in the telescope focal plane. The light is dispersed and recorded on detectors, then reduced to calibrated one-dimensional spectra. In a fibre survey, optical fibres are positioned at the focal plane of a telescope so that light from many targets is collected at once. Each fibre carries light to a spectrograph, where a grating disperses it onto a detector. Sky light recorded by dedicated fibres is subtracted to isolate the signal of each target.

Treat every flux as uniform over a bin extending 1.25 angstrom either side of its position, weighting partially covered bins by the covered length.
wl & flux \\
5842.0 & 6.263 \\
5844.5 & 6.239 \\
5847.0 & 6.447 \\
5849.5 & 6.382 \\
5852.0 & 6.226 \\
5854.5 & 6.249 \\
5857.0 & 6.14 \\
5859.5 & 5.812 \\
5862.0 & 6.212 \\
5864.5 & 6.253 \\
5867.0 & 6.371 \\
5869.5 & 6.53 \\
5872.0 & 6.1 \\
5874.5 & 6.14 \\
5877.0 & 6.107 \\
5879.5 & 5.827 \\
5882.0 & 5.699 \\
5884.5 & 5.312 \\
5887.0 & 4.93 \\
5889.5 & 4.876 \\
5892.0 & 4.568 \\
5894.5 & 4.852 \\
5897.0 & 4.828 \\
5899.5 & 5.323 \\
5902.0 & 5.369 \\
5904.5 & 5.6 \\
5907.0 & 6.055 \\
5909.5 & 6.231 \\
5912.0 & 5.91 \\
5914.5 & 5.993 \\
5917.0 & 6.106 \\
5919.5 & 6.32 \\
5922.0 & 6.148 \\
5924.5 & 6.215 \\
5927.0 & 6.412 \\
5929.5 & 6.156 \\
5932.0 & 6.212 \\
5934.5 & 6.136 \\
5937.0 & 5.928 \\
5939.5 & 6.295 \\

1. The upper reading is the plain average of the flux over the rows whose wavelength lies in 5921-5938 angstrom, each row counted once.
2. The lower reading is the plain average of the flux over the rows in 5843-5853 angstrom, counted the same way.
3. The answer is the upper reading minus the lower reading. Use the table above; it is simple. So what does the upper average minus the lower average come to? -0.15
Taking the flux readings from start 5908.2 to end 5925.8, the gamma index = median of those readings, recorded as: 6.15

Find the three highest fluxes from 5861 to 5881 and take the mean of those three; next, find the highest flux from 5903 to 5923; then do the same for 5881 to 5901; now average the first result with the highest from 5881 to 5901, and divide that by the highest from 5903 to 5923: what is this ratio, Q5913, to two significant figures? 0.96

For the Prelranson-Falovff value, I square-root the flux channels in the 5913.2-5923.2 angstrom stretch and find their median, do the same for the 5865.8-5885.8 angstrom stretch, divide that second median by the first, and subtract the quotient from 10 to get 9.00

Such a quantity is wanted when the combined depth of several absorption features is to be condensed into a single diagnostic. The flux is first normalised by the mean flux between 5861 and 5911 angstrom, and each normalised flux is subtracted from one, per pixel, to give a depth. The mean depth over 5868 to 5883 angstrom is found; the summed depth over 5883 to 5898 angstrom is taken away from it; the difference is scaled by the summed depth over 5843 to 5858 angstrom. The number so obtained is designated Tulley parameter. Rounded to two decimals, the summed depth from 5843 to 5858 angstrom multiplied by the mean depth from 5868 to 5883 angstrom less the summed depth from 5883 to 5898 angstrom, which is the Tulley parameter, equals 0.58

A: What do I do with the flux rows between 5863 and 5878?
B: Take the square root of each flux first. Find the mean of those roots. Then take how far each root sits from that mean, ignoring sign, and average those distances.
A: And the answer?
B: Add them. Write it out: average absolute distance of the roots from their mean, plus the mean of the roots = 2.53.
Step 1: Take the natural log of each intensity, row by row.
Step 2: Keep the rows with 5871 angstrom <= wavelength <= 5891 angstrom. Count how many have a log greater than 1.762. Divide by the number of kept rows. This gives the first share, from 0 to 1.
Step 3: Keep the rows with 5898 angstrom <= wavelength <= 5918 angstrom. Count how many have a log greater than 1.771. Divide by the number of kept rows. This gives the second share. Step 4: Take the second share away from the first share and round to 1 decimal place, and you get -0.1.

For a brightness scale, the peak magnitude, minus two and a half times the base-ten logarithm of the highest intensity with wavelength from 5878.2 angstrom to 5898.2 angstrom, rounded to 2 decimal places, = -1.91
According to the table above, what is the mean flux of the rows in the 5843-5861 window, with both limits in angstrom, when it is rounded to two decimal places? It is 6.21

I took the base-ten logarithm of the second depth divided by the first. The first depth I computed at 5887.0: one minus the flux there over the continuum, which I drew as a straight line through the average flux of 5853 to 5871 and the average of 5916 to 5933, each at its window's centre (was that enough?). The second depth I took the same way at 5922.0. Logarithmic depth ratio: -1.2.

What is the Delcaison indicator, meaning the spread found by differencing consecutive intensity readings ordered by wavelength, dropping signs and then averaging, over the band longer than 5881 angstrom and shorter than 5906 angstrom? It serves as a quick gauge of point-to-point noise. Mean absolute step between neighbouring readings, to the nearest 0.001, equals 0.246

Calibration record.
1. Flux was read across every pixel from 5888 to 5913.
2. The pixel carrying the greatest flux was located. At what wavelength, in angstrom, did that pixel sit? 5909.5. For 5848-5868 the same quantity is 5849.5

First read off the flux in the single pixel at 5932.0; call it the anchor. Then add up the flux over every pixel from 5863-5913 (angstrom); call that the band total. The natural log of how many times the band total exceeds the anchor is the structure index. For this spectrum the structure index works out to 2.90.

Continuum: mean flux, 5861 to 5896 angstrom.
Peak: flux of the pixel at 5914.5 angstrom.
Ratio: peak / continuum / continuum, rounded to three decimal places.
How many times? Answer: 0.185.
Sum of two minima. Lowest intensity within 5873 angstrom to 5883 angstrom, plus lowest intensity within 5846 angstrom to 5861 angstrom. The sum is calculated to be 11.51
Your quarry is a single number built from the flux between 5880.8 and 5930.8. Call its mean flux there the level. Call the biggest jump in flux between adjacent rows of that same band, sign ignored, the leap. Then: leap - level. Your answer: -5.2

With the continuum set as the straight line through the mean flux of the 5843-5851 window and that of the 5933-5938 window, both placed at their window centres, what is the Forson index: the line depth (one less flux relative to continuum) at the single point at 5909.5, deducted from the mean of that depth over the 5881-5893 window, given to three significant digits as 0.199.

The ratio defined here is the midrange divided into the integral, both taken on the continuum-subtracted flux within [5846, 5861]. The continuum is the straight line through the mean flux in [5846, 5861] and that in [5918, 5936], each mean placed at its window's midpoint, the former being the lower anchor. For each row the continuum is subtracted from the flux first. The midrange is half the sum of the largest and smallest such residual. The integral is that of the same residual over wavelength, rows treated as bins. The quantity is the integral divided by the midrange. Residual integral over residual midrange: 0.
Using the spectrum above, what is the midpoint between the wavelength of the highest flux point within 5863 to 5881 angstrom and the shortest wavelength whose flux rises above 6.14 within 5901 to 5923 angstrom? 5889.5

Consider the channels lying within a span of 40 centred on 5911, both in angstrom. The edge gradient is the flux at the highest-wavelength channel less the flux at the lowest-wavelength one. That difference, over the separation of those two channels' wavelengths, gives 0.042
